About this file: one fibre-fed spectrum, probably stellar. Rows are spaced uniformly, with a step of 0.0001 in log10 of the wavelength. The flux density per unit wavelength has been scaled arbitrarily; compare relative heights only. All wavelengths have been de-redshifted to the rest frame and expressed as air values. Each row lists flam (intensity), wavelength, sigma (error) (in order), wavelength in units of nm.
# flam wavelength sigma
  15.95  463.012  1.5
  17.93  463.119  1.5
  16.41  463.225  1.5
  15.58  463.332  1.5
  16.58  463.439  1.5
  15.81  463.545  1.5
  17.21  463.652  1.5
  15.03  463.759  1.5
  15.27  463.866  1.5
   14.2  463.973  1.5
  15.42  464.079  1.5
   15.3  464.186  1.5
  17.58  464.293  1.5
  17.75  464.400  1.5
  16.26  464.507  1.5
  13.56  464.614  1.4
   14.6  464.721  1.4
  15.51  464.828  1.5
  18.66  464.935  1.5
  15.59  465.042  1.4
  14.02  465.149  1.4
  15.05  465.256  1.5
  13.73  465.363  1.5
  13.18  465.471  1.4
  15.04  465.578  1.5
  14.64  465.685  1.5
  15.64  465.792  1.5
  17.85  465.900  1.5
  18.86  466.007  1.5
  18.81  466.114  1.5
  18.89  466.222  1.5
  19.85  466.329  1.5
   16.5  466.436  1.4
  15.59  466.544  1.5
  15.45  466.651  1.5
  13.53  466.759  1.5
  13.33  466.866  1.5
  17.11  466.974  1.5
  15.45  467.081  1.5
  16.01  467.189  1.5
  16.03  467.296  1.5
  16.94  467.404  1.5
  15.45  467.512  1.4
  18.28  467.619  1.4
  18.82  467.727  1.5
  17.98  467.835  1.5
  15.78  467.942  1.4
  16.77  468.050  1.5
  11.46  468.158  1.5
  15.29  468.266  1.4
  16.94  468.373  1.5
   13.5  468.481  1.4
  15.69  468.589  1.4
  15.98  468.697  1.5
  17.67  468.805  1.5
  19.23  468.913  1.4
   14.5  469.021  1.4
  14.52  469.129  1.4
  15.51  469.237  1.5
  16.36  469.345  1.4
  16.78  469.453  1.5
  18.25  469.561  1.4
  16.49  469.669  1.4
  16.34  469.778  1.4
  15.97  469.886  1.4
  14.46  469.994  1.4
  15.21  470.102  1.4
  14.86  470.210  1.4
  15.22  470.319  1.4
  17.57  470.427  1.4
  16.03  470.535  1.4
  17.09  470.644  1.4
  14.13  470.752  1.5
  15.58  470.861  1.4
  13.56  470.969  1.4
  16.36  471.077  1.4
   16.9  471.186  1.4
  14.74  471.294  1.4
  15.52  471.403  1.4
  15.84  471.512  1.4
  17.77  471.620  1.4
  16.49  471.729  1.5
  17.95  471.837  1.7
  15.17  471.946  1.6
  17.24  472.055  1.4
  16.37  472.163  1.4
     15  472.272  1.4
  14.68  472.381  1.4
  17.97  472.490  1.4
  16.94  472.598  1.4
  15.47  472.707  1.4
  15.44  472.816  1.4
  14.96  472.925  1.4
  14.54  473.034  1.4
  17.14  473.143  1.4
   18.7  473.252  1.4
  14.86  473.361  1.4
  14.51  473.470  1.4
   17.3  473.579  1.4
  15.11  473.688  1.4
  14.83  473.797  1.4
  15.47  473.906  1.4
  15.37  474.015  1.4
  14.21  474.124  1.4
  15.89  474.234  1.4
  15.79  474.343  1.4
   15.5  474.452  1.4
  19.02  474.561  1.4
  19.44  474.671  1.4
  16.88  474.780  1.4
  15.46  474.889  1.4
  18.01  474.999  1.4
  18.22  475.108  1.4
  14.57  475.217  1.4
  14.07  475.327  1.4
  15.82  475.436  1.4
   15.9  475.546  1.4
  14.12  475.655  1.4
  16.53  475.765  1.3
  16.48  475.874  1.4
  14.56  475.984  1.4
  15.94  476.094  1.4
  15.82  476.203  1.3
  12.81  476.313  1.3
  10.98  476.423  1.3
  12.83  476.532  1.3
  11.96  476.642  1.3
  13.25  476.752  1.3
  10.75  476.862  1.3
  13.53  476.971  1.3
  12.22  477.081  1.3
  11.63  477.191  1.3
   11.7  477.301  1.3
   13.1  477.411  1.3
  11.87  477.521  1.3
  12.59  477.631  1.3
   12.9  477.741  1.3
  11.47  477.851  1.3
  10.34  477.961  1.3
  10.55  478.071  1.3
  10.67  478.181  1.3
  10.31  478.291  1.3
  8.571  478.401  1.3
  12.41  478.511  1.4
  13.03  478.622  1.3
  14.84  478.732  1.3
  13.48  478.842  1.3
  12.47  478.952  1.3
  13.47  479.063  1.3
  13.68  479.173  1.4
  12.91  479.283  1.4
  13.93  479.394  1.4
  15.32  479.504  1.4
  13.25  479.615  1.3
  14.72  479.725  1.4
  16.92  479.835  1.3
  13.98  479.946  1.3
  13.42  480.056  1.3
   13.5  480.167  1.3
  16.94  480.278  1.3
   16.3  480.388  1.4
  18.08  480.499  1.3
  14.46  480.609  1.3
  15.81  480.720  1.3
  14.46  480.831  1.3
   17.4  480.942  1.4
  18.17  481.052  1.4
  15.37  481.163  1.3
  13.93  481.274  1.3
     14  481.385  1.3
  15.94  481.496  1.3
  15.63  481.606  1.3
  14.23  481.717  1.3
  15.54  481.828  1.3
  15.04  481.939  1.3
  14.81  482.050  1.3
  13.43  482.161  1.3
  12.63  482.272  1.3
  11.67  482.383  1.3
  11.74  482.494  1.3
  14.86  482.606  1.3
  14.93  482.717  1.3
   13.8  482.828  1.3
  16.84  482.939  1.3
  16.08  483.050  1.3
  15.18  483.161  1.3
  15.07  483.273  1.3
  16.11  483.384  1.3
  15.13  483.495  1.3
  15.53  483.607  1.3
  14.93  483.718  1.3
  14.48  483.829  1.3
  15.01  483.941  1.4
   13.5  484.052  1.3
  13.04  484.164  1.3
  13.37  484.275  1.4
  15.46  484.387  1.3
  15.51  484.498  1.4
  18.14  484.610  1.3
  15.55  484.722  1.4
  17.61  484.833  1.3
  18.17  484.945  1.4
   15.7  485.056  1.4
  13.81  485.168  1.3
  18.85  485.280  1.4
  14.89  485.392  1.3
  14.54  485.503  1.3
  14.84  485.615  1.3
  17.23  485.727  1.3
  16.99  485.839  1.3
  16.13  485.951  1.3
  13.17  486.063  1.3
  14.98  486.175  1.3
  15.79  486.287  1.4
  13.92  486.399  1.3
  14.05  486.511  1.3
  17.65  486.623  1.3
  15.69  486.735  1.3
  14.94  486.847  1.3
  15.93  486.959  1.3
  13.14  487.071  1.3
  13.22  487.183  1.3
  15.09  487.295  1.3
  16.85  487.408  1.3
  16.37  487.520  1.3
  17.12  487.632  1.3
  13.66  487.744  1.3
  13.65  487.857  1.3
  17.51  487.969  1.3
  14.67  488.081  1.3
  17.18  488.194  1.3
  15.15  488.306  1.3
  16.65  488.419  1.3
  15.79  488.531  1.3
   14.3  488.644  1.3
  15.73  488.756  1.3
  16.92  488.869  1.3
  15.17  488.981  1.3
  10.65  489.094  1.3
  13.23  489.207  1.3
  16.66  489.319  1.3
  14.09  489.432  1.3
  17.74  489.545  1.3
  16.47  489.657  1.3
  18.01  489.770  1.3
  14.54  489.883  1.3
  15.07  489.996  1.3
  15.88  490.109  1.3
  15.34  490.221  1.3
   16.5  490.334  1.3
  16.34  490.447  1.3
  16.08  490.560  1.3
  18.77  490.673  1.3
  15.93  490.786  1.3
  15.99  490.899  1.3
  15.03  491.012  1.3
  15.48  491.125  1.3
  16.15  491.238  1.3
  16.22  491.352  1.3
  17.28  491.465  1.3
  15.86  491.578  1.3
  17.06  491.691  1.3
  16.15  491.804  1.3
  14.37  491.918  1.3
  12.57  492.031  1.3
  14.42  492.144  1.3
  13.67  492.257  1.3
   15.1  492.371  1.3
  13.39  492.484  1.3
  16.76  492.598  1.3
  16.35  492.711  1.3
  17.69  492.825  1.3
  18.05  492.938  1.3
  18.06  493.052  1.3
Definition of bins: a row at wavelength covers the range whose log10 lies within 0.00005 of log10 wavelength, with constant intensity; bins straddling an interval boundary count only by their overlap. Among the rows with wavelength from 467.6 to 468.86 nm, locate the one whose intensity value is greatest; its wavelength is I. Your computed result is 467.727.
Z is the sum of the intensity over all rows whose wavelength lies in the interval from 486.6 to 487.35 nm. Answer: 106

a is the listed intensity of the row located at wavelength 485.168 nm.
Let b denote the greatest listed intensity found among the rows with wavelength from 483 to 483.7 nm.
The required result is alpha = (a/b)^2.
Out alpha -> 0.7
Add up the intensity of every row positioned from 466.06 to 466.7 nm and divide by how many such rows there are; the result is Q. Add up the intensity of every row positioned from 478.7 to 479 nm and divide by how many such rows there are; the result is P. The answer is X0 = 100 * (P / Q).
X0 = 78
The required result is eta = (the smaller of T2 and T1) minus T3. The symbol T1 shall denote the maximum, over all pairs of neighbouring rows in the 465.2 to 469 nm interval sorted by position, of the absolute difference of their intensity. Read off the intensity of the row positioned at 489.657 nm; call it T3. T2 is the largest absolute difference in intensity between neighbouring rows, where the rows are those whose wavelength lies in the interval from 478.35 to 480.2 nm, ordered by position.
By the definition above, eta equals -12.6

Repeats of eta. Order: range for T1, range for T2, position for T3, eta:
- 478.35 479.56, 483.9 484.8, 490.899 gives -13.4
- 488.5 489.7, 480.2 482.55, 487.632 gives -13.5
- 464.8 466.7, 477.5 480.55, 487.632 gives -13.8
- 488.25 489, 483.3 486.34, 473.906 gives -13.7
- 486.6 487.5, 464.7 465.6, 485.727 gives -14.4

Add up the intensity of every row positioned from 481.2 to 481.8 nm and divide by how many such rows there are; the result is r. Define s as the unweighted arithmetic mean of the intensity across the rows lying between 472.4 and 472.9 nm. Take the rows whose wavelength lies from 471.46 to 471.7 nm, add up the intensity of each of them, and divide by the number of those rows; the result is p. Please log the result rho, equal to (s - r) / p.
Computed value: 0.10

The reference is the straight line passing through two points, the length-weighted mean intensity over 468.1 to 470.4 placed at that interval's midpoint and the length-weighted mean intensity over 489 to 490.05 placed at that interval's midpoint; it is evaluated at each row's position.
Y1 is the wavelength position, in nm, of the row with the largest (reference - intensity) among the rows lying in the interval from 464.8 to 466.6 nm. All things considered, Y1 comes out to 465.471 nm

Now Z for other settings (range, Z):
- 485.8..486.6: 105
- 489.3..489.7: 65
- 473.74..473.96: 30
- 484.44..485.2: 114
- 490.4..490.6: 32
